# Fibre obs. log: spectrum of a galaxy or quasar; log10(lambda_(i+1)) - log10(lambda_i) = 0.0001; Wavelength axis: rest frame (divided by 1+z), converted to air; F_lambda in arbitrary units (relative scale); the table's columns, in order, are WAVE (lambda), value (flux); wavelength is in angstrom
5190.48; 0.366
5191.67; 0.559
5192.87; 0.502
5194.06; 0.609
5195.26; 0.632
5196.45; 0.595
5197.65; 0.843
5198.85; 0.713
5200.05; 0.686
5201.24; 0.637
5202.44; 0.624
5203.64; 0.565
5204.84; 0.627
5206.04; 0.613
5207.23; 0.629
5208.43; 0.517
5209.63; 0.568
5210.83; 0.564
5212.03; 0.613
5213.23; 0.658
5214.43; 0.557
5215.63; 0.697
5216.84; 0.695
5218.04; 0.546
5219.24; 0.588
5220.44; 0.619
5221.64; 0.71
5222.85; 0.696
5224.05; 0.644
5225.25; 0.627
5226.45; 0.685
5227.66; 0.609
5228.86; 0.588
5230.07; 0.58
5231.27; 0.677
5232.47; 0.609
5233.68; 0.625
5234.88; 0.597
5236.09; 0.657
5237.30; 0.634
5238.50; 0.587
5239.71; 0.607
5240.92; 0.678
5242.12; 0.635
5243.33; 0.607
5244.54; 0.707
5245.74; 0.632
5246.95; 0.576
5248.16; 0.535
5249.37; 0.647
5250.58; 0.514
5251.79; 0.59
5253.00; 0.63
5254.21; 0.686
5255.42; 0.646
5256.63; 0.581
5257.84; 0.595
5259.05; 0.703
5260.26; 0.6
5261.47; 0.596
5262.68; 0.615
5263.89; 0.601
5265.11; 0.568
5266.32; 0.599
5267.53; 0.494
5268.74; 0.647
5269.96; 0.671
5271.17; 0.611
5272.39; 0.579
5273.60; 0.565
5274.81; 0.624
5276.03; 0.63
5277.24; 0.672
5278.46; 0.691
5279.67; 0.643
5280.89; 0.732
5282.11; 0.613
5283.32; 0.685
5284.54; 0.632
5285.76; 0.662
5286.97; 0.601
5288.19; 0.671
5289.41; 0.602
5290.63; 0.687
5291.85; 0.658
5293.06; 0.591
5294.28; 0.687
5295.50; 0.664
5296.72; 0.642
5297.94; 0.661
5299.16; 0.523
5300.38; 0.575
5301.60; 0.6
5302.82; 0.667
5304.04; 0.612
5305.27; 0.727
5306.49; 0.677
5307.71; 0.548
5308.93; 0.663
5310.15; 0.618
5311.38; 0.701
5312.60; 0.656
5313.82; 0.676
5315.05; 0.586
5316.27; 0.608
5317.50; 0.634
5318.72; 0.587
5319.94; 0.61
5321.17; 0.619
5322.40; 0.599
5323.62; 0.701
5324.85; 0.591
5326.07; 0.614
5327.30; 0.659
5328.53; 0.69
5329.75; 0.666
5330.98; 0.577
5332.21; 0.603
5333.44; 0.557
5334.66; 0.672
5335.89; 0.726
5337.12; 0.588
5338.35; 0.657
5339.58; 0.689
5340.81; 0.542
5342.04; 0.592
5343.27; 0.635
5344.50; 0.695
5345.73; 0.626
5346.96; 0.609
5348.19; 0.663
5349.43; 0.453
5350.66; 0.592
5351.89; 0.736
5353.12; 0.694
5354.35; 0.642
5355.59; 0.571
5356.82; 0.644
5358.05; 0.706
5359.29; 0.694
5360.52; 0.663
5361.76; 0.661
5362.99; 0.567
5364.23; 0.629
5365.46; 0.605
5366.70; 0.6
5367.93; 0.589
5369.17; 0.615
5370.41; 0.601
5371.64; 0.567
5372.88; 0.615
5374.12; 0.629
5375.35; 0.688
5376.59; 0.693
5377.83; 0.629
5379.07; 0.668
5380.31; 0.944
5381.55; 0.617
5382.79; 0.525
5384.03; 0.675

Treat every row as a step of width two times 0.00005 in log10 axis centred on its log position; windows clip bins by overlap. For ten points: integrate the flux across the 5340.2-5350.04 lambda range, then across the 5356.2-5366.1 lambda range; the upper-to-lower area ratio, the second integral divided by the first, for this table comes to 1.08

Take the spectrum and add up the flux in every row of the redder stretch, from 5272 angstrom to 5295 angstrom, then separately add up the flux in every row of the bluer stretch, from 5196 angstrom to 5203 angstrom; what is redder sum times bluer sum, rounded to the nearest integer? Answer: 50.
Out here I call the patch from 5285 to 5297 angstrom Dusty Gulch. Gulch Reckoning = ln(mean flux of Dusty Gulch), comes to -0.436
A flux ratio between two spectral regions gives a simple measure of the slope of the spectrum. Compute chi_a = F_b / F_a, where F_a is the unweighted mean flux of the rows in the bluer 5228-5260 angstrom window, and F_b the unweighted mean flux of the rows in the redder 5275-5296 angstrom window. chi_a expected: 1.05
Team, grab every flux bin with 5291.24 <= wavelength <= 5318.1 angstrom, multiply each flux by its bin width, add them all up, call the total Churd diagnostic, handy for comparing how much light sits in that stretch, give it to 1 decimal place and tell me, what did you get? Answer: 17.1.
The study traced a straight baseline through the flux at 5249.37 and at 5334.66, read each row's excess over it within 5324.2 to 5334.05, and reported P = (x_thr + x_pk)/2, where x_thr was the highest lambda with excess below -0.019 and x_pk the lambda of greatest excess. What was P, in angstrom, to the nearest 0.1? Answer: 5331.0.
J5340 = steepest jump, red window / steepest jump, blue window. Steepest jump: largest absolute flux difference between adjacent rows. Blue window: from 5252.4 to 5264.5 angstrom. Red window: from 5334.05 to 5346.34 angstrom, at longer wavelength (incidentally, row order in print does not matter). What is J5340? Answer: 1.4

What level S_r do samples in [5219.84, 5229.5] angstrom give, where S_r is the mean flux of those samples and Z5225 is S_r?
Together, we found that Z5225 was 0.647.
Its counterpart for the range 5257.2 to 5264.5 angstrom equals 0.618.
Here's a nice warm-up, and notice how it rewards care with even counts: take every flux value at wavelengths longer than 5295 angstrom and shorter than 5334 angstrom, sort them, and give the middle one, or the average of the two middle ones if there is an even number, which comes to 0.62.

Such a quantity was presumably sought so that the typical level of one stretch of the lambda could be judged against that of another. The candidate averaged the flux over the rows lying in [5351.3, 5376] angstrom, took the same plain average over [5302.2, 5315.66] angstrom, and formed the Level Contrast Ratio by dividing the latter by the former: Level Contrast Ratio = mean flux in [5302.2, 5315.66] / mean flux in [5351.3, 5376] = 1.02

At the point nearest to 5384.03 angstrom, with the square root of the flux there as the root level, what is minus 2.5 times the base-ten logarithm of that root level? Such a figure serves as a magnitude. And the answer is 0.213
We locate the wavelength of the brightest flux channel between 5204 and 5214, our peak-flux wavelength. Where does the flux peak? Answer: 5213.23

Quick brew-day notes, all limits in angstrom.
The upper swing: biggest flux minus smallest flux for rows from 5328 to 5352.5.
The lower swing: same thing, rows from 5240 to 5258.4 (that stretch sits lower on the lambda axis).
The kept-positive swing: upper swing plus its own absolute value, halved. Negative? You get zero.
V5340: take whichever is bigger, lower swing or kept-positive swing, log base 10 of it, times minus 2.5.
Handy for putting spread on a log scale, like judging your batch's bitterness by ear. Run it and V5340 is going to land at 1.37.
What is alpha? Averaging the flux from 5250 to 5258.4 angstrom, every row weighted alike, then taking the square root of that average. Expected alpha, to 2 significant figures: 0.78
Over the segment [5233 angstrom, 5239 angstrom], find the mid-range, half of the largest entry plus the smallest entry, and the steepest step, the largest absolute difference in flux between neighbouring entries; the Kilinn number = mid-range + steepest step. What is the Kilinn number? 0.682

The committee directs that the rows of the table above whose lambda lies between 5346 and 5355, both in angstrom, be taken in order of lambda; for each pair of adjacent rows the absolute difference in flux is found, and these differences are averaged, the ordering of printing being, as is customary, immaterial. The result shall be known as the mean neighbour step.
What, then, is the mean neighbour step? 0.11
